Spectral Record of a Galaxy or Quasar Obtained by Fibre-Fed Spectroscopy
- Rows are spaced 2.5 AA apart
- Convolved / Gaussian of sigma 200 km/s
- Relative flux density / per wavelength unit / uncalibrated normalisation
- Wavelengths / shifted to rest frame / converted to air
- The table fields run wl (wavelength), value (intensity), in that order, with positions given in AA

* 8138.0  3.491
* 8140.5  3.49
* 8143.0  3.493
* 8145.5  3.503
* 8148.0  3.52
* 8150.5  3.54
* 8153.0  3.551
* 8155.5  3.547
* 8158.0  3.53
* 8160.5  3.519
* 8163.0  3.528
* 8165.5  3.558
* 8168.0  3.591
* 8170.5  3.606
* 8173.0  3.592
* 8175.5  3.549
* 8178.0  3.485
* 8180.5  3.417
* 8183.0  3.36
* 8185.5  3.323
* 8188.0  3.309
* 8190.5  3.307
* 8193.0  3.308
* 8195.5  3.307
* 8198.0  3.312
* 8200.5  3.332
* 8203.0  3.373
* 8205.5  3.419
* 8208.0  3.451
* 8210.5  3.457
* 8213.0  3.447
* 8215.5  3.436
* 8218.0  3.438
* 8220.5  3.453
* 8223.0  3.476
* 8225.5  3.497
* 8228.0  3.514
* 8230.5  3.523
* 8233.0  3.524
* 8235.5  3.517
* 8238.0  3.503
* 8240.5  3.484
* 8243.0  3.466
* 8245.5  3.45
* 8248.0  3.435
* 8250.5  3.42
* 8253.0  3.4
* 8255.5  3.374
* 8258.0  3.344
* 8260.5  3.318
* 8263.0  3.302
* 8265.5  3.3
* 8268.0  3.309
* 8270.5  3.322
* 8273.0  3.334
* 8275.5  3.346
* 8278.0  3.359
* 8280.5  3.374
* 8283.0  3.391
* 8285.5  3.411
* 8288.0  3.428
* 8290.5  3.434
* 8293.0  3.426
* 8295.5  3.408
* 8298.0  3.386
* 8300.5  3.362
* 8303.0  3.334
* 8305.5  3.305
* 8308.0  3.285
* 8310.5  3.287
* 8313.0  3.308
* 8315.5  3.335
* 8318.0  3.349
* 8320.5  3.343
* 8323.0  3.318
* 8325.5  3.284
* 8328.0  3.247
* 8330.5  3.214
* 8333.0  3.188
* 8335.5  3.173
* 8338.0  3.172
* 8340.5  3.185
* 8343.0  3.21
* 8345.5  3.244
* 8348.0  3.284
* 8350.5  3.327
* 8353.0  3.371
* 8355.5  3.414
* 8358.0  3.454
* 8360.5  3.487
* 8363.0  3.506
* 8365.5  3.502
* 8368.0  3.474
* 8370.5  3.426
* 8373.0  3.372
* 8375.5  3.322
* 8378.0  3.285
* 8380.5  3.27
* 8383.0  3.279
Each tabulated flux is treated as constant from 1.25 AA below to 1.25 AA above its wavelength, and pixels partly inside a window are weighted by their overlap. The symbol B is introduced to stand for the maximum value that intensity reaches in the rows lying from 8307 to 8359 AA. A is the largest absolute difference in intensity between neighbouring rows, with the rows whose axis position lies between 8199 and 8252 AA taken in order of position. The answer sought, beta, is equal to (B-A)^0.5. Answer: 1.85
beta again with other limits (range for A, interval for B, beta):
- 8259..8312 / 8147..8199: 1.89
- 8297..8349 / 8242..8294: 1.85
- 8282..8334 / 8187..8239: 1.87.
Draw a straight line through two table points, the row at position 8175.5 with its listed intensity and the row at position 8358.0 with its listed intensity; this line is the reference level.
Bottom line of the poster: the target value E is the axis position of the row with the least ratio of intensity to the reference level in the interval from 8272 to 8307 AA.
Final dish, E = 8305.5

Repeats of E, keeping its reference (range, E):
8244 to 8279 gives 8265.5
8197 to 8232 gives 8198.0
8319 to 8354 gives 8335.5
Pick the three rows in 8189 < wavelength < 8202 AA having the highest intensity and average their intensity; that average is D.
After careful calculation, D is 3.32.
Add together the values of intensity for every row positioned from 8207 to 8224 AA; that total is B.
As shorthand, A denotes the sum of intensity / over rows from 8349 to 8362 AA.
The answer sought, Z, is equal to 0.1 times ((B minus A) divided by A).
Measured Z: 0.04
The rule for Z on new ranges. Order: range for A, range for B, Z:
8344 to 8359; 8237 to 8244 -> -0.05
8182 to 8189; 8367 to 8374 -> 0.00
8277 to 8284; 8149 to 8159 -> 0.04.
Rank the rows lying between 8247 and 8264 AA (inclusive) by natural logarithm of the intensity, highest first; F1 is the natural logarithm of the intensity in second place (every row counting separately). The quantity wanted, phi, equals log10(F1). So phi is 0.090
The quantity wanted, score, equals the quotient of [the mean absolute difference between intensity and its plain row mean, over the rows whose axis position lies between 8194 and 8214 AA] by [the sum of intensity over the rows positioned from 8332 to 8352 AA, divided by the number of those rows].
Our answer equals 0.017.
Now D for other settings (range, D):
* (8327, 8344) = 3.22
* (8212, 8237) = 3.52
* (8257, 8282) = 3.36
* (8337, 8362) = 3.45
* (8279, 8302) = 3.43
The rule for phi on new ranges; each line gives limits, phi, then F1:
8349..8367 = 0.098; 1.25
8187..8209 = 0.090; 1.23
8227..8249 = 0.100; 1.26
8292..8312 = 0.089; 1.23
